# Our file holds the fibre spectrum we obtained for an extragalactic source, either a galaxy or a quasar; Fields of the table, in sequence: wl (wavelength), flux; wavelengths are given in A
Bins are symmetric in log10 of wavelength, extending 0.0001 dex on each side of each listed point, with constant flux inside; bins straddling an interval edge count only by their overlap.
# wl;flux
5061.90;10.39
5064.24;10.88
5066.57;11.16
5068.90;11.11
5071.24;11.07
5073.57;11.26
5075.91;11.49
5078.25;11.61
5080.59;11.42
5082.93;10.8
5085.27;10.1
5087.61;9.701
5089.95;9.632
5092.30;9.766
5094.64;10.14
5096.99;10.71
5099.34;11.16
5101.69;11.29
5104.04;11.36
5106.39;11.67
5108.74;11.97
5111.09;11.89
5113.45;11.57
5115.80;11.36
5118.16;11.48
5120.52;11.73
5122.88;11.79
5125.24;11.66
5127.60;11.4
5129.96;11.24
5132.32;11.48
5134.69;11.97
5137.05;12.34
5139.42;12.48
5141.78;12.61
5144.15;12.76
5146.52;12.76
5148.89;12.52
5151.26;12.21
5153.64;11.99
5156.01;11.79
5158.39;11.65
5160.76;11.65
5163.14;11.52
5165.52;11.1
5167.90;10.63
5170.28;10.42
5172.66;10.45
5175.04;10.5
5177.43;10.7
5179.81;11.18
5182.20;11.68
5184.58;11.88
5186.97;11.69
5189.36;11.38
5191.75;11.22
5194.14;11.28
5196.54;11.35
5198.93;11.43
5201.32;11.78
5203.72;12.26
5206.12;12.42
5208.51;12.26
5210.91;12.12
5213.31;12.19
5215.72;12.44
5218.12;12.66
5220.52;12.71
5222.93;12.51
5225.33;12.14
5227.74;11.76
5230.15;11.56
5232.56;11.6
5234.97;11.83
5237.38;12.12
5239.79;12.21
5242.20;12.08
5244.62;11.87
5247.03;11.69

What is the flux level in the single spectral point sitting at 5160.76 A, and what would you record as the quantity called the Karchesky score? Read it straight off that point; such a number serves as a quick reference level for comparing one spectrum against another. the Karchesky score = 11.65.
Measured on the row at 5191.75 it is 11.22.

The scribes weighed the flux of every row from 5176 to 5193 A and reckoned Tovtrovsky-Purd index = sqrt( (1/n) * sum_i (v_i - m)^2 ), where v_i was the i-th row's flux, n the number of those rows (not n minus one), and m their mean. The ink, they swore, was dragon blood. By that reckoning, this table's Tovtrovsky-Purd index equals 0.4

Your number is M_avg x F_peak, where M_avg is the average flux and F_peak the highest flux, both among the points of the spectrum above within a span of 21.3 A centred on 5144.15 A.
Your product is 158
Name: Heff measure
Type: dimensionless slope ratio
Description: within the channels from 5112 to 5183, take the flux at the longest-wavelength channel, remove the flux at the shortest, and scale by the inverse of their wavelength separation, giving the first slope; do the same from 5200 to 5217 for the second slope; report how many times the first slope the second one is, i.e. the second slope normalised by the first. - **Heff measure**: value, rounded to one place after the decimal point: 28.6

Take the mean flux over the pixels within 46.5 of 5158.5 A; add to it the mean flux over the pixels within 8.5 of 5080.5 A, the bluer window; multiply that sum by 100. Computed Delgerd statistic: 2252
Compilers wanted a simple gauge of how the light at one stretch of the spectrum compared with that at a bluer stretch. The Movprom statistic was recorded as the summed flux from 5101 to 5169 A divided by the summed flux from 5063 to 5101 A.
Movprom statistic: 1.99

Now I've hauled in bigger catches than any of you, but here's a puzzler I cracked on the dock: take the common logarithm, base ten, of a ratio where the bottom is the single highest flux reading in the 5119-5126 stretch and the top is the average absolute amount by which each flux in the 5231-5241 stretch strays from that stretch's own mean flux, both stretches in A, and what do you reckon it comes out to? -1.72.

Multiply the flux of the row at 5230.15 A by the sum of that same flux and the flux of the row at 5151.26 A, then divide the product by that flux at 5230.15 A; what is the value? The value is 23.8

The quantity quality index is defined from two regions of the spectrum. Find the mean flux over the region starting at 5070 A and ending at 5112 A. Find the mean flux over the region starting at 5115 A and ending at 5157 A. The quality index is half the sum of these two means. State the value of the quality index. 11.5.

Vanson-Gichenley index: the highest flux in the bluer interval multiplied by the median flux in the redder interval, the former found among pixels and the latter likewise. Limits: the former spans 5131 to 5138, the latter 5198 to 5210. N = 151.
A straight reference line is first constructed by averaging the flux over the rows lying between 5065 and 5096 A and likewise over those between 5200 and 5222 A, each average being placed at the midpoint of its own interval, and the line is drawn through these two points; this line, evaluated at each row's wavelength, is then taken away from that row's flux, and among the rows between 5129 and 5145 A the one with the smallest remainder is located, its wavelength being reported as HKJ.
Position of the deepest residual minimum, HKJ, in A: 5129.96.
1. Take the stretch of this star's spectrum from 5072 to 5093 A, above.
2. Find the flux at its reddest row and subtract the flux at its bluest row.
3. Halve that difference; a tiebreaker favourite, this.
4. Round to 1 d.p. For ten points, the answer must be -0.7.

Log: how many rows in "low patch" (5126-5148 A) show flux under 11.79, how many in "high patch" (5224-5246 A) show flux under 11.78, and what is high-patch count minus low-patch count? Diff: 0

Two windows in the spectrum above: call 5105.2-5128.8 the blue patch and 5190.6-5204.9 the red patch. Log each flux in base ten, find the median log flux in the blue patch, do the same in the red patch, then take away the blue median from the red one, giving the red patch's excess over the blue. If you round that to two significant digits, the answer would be -0.010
